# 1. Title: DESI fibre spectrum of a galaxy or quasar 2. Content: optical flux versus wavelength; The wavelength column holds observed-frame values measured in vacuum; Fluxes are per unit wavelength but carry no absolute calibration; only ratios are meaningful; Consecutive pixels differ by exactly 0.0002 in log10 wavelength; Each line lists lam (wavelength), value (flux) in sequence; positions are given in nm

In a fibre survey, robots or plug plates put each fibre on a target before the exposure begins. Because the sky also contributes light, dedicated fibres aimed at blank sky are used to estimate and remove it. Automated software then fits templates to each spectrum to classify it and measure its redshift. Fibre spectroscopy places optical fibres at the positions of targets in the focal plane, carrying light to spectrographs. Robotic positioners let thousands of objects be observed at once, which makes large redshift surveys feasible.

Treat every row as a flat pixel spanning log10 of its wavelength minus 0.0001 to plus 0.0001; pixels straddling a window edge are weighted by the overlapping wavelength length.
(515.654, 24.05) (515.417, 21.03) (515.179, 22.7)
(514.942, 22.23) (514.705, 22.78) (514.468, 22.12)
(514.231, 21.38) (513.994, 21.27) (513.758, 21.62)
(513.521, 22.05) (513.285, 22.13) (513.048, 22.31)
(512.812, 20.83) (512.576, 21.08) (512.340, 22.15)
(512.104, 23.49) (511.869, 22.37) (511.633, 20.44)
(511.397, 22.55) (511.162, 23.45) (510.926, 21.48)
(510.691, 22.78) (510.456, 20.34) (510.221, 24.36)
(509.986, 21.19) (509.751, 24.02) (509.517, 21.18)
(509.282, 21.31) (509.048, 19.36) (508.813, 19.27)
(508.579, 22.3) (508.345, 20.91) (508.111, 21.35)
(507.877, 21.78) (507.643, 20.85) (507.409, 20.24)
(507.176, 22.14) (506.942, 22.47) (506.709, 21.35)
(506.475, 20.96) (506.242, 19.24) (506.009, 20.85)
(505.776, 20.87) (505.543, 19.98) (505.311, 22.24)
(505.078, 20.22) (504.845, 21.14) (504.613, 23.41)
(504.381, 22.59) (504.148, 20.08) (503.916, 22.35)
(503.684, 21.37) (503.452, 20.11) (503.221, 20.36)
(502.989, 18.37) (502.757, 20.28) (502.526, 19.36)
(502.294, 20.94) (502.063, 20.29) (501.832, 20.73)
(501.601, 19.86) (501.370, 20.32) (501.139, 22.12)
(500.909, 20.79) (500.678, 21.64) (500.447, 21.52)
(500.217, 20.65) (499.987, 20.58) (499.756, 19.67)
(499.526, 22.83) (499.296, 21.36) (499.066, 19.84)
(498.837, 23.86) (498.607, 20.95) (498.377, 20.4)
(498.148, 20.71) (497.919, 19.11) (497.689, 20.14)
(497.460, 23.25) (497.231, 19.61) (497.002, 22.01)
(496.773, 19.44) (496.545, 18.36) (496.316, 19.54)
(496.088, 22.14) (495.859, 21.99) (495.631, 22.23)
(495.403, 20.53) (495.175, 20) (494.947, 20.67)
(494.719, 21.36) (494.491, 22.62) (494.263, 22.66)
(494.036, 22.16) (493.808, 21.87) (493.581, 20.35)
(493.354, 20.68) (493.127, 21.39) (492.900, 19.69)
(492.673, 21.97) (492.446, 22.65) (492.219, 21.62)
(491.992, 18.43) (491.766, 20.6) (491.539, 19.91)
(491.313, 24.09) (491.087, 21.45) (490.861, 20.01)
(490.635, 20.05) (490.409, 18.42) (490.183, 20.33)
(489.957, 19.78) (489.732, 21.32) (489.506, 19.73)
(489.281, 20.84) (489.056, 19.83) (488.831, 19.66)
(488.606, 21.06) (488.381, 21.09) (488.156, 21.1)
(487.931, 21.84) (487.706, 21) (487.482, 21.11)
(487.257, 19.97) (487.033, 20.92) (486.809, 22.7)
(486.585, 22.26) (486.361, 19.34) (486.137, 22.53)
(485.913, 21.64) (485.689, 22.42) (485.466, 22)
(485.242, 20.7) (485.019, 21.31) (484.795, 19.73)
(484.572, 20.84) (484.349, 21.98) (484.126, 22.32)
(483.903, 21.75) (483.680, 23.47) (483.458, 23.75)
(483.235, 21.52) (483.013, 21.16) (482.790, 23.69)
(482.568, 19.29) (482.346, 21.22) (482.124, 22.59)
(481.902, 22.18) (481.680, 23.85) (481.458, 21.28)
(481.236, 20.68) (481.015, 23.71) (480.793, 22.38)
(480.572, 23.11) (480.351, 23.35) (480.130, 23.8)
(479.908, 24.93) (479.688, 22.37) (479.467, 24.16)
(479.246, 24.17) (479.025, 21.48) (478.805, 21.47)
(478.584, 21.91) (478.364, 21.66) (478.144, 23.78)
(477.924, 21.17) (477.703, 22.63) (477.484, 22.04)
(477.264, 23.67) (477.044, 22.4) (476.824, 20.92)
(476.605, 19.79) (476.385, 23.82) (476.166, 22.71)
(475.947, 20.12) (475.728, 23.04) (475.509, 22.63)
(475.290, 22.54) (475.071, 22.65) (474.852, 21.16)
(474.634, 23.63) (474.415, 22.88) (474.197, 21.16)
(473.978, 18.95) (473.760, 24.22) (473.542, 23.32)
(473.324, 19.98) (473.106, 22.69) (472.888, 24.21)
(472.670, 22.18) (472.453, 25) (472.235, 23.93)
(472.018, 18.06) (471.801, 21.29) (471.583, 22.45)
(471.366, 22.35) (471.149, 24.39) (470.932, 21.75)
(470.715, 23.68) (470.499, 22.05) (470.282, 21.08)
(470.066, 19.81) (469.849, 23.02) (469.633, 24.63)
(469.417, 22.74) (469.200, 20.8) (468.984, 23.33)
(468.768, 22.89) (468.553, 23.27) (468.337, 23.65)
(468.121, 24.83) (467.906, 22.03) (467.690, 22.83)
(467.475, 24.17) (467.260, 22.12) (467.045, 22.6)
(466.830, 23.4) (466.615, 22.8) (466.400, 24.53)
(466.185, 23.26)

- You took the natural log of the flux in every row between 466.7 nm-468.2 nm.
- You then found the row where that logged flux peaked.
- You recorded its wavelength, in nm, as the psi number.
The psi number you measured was 468.121 nm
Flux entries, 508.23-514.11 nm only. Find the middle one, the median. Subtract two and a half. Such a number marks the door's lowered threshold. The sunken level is 19.1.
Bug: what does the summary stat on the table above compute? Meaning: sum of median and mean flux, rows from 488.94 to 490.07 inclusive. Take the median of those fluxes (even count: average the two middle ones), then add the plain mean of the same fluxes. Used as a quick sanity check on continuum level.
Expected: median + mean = 40.1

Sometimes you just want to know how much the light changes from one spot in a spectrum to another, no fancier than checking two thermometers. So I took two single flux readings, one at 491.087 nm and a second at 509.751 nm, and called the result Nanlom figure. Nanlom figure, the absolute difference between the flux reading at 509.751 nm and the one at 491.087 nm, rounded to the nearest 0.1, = 2.6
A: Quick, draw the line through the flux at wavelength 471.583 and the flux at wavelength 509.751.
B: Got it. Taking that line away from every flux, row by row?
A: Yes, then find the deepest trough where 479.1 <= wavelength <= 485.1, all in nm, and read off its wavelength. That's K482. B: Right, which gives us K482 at 482.568 nm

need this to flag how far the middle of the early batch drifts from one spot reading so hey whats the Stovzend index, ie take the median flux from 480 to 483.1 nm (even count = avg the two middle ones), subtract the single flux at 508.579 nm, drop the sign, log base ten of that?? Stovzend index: -0.7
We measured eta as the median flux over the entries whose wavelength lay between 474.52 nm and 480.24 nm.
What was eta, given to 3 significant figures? 22.6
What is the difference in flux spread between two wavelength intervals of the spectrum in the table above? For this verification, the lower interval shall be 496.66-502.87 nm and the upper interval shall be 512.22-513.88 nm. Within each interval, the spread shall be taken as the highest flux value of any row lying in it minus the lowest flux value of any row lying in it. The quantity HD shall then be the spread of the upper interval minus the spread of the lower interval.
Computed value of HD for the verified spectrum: -3.3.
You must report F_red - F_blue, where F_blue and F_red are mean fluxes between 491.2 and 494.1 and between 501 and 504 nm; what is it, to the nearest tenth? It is -0.7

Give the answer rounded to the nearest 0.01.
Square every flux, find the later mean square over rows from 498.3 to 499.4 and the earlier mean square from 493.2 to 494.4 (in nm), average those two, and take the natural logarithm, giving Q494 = 6.13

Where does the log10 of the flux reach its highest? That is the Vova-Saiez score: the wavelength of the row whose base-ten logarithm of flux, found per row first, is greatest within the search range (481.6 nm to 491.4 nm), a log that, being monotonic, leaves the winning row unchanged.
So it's 491.313 nm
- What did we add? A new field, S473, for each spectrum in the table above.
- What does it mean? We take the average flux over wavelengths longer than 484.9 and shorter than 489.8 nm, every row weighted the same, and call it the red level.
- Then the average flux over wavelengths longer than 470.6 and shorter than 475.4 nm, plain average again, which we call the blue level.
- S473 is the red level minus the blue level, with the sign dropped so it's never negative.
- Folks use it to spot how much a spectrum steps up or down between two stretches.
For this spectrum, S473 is 1.3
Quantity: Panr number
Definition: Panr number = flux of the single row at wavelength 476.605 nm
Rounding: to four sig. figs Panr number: 19.79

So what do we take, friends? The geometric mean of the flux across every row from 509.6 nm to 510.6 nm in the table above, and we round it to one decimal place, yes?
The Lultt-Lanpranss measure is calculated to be 22.4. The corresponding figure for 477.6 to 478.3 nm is 22.5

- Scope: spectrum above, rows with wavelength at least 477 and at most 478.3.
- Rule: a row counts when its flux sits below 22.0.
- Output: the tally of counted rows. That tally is 1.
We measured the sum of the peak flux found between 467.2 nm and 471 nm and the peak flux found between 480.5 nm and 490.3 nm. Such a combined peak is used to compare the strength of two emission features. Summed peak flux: 48.7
